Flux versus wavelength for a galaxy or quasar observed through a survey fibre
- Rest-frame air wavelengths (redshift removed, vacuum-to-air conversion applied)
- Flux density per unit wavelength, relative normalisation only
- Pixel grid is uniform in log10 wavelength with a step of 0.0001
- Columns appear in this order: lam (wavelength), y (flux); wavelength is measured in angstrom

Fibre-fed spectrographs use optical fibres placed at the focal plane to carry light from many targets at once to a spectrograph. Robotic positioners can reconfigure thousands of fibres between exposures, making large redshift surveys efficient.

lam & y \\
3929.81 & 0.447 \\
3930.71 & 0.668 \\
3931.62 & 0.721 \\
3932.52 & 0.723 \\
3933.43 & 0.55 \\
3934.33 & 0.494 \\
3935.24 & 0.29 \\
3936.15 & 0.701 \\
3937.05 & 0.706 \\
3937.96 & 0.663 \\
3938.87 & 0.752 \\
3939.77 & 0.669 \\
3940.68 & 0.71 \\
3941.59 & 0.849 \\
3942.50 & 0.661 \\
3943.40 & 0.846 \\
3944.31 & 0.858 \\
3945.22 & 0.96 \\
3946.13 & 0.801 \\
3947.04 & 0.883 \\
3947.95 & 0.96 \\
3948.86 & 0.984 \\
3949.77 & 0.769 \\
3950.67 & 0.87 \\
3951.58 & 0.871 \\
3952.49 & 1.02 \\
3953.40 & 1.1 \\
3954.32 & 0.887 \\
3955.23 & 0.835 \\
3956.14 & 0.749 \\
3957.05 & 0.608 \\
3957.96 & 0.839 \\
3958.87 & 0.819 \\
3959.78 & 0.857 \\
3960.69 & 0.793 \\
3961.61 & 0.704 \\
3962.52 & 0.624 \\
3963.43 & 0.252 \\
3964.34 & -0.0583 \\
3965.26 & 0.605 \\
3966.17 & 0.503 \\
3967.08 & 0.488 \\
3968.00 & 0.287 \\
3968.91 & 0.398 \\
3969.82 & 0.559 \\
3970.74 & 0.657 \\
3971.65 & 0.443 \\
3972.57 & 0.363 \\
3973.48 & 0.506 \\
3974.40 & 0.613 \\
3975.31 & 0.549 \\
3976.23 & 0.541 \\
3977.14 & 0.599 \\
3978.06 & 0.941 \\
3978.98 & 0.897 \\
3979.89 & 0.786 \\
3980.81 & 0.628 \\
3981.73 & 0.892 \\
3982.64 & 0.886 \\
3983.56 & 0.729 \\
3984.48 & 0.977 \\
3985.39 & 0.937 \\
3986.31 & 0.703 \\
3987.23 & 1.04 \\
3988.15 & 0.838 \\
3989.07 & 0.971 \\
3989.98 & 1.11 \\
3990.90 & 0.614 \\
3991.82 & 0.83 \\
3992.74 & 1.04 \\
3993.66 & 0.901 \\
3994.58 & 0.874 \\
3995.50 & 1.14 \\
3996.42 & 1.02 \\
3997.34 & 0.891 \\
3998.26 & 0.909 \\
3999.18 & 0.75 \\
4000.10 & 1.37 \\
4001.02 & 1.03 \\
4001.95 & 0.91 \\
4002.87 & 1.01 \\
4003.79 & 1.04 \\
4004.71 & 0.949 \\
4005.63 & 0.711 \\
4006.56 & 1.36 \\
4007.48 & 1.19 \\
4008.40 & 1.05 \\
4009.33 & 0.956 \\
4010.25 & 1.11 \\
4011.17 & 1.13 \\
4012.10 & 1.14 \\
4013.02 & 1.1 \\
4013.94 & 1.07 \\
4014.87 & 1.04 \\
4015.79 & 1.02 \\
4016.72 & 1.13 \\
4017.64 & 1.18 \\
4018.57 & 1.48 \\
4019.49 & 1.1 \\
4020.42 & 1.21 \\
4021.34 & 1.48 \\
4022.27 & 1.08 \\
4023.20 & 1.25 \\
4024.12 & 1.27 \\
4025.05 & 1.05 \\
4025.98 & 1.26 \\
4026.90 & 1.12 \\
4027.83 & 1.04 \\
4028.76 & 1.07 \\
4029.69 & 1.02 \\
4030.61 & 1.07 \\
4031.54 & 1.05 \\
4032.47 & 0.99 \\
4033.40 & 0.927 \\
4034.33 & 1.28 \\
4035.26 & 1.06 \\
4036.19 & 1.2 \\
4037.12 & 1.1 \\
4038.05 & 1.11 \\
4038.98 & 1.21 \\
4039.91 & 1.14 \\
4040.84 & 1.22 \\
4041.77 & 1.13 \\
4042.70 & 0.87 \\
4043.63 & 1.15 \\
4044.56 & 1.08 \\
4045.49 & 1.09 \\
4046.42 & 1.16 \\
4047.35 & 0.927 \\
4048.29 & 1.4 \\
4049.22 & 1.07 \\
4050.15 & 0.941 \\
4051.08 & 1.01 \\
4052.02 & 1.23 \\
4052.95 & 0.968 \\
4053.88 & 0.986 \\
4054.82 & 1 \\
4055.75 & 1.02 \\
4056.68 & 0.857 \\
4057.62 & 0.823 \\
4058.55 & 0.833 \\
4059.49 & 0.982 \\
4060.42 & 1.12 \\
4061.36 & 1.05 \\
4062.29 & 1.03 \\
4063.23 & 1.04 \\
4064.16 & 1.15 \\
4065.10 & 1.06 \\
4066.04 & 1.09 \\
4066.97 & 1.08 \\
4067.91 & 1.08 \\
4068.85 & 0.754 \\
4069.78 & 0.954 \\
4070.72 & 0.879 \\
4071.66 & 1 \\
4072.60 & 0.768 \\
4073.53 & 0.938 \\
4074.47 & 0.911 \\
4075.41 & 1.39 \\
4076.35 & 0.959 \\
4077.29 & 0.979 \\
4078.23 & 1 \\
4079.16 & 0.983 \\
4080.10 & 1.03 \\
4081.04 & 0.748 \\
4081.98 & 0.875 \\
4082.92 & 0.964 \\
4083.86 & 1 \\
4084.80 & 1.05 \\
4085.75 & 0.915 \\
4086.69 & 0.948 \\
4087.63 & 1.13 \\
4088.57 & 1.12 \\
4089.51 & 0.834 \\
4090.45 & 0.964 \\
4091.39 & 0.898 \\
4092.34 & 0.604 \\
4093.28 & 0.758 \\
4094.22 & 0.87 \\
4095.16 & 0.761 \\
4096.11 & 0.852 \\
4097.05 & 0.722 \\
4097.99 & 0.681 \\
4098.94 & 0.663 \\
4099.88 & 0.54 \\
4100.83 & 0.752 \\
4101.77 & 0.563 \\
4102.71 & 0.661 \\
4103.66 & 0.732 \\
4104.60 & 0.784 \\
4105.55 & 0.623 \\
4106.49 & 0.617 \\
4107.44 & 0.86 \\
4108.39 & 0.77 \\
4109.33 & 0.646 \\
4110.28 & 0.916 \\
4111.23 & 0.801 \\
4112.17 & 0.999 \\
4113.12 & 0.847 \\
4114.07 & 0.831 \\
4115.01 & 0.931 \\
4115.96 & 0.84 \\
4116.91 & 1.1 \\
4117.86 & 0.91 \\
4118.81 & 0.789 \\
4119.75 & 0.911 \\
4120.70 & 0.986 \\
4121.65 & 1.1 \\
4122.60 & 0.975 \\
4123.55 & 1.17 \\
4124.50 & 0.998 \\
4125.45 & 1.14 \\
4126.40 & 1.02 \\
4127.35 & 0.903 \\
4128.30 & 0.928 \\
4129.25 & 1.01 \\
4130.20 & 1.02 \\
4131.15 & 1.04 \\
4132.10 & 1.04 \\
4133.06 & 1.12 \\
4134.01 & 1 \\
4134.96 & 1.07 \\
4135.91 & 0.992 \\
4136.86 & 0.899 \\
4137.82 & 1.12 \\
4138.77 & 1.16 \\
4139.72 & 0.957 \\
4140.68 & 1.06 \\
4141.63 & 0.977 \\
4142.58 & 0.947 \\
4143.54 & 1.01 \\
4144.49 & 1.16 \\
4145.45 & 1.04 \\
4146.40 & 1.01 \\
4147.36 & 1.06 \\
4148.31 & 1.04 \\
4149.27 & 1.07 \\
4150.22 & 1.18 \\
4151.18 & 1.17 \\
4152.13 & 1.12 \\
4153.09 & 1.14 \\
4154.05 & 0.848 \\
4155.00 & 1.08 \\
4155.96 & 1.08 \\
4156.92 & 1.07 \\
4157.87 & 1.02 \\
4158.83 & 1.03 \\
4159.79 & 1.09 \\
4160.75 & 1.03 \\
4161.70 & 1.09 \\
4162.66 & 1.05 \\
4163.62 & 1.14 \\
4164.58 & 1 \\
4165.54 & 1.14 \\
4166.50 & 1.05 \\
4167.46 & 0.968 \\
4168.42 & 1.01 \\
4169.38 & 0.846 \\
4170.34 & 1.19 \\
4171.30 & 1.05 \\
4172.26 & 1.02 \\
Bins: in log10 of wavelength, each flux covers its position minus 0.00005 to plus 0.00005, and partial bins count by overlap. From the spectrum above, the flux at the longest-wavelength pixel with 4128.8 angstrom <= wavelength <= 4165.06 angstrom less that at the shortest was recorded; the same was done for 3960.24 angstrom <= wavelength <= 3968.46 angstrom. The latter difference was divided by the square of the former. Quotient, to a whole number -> -5060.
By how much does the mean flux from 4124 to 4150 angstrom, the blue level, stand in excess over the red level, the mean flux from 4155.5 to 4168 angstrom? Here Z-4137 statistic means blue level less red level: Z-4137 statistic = -0.03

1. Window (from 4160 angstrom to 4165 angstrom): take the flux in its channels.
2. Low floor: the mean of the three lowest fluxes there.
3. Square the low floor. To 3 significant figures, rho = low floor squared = 1.05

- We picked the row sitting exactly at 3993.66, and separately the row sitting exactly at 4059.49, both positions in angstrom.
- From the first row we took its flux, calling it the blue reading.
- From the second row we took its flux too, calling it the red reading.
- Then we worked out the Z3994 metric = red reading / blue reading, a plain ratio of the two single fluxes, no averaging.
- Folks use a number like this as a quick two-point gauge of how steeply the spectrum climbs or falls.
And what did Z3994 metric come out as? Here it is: 1.09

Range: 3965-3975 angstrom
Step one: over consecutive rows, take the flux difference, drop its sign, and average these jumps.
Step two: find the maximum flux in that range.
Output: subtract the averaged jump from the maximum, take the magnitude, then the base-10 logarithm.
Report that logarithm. -0.27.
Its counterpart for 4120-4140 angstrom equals 0.03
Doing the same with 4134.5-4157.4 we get 0.04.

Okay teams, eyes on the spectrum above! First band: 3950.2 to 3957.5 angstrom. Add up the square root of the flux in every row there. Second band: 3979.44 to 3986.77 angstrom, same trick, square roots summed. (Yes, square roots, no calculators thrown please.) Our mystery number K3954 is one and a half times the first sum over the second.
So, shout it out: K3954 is 1.54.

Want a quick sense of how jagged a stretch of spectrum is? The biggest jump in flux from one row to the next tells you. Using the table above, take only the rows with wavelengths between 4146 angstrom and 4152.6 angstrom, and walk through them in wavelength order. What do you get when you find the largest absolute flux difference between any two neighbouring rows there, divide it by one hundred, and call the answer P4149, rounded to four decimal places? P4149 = 0.0011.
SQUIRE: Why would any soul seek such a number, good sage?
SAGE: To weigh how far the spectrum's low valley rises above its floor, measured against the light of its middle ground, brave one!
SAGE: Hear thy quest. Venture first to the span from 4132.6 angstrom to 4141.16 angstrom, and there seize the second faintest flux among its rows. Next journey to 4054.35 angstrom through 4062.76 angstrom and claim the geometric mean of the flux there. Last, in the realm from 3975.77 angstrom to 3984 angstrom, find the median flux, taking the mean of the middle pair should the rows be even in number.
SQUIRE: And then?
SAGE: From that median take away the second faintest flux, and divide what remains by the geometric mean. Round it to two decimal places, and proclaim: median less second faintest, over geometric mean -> -0.18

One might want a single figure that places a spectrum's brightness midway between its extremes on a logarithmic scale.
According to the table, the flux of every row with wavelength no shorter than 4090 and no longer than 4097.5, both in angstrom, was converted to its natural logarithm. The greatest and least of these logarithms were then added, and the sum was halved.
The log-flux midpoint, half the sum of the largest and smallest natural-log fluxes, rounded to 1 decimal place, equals -0.3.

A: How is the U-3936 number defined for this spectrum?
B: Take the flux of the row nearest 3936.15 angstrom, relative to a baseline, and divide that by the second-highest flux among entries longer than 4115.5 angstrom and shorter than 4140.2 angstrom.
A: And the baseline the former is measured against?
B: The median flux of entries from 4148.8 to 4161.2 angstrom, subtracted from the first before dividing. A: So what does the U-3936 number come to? -0.33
